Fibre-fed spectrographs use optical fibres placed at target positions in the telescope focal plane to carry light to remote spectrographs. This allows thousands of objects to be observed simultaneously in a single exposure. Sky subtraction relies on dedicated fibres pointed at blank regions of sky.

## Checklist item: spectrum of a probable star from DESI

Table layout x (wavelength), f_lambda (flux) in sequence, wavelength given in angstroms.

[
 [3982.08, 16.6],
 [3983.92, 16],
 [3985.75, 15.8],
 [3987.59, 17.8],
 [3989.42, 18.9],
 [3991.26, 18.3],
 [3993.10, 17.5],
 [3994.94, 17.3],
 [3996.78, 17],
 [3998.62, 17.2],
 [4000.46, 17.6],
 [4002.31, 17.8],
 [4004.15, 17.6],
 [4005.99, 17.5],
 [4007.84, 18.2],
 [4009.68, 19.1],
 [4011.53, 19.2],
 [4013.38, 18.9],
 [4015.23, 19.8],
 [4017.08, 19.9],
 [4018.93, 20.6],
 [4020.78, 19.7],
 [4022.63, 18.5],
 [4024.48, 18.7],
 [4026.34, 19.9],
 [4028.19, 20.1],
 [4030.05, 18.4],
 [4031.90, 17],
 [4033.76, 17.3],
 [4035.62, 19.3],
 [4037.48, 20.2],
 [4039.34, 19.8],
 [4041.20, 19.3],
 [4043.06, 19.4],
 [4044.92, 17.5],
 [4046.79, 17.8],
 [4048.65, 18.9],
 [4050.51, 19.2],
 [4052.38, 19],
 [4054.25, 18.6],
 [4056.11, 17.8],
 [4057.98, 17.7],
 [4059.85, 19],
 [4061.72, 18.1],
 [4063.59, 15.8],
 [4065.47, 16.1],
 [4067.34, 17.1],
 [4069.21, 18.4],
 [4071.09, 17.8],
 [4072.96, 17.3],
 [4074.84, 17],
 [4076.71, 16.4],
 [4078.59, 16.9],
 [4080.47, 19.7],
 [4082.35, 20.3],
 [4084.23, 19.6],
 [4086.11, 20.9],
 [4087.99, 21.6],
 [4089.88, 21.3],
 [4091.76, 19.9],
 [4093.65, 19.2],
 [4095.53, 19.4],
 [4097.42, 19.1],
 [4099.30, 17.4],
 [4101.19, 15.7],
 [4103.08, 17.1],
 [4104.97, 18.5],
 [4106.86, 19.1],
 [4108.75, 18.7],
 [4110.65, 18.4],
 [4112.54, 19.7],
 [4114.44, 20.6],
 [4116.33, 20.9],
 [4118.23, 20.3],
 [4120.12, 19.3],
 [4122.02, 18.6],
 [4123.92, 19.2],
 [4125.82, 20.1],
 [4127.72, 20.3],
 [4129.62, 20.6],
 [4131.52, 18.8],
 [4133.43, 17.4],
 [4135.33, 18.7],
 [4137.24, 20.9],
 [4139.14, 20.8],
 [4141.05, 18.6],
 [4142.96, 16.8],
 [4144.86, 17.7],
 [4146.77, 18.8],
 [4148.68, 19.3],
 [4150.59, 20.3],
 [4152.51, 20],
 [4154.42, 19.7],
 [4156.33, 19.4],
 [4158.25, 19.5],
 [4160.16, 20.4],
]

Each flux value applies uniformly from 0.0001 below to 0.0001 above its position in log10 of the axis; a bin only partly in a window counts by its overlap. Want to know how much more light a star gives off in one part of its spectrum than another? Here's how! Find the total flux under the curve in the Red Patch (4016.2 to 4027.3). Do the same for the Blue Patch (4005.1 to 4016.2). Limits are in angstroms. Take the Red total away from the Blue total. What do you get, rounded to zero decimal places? -9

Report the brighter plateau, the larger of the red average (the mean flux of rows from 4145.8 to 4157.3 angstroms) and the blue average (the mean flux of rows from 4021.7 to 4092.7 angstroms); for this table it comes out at 19.6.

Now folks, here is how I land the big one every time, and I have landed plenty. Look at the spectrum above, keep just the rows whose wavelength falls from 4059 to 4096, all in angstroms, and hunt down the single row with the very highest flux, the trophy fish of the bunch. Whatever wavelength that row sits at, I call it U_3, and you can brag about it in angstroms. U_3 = 4087.99 angstroms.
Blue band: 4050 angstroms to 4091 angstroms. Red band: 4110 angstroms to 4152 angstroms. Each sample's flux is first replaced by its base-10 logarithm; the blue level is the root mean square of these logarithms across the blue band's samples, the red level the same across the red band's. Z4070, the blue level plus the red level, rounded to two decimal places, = 2.55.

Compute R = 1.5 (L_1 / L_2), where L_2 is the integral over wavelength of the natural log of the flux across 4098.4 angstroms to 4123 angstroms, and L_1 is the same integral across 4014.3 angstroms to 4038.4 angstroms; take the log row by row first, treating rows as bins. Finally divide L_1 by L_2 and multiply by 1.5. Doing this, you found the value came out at 1.48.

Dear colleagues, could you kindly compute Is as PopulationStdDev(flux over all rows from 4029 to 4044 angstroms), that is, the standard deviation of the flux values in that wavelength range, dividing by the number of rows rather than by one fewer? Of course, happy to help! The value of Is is 1.1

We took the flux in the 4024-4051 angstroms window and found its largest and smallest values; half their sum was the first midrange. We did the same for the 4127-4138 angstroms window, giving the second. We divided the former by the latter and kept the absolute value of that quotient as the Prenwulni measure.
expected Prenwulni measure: 0.97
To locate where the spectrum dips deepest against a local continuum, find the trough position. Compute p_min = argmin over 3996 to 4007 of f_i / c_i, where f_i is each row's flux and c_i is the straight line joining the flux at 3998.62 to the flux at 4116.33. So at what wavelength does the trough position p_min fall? 3996.78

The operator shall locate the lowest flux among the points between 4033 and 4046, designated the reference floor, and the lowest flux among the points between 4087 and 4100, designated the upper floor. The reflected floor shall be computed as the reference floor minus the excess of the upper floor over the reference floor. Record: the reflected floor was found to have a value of 17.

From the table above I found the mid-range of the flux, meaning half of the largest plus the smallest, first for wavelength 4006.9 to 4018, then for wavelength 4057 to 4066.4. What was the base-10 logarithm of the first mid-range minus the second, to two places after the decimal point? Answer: 0.22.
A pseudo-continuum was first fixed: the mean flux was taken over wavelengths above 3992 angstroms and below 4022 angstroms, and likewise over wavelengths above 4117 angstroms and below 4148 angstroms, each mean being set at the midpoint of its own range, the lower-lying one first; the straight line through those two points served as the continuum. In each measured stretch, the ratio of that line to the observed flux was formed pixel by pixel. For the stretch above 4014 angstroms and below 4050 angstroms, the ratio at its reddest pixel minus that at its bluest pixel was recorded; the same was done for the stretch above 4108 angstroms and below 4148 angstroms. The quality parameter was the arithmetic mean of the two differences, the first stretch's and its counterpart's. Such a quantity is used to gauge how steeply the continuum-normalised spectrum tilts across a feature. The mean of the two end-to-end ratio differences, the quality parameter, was 0.031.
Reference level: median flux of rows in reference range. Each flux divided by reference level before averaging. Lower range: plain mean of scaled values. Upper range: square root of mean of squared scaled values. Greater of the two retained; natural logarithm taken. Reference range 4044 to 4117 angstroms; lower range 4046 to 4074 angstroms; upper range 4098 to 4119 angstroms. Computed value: 0.012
